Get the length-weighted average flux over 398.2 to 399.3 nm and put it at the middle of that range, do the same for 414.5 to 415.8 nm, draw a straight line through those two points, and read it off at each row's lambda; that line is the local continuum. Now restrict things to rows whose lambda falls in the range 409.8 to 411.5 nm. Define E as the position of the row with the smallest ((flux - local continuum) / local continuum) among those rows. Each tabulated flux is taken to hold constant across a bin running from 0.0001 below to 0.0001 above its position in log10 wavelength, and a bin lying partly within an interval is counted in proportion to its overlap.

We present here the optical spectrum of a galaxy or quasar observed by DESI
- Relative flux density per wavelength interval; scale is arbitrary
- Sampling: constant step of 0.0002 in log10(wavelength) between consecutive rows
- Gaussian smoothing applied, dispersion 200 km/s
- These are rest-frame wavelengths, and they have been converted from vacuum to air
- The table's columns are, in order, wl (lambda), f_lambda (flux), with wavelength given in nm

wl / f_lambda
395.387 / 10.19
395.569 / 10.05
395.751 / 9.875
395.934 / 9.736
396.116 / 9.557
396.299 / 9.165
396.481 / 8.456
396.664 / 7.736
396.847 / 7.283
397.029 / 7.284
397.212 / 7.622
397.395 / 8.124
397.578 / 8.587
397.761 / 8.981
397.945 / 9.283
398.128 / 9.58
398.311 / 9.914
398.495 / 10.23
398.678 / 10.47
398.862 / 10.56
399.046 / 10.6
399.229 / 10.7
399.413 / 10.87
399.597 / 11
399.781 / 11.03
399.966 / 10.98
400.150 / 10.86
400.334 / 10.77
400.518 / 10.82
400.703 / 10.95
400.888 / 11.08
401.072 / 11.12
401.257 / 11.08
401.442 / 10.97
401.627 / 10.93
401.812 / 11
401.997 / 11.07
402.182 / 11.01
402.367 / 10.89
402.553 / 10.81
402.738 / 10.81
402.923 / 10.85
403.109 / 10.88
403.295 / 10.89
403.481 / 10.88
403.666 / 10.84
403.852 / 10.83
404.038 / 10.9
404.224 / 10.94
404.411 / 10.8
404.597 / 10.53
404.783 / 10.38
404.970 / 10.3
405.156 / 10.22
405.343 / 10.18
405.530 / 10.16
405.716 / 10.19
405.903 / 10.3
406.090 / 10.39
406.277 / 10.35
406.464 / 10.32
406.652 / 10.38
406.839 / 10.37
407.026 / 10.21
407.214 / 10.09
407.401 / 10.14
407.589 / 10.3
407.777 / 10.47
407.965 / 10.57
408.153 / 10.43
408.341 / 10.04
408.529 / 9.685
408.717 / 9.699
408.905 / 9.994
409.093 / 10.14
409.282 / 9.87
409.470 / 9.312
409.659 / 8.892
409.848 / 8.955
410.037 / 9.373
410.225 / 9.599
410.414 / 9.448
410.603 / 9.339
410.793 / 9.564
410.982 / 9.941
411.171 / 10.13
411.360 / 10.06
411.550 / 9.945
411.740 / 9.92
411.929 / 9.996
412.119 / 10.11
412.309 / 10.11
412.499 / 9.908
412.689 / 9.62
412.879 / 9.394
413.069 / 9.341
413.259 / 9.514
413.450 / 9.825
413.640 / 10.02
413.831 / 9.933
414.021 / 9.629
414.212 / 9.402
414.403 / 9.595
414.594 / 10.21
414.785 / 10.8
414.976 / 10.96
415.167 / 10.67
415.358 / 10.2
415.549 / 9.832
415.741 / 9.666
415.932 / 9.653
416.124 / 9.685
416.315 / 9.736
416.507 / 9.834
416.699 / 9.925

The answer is 409.848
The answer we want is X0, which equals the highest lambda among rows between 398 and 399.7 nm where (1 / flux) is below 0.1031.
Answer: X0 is 399.597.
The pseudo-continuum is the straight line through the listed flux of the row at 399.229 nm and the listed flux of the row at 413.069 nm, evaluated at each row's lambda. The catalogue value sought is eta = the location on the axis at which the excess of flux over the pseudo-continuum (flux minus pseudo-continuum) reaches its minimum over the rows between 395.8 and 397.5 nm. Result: 396.847 nm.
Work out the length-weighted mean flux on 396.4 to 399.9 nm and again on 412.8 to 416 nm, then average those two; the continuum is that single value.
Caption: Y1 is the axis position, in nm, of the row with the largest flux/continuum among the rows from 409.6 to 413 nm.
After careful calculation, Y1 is 411.171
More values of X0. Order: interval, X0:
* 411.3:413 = 412.499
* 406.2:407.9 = 407.777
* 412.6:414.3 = 413.831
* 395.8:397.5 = 395.934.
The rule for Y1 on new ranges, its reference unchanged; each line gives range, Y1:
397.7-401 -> 400.888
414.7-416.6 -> 414.976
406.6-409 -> 407.965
